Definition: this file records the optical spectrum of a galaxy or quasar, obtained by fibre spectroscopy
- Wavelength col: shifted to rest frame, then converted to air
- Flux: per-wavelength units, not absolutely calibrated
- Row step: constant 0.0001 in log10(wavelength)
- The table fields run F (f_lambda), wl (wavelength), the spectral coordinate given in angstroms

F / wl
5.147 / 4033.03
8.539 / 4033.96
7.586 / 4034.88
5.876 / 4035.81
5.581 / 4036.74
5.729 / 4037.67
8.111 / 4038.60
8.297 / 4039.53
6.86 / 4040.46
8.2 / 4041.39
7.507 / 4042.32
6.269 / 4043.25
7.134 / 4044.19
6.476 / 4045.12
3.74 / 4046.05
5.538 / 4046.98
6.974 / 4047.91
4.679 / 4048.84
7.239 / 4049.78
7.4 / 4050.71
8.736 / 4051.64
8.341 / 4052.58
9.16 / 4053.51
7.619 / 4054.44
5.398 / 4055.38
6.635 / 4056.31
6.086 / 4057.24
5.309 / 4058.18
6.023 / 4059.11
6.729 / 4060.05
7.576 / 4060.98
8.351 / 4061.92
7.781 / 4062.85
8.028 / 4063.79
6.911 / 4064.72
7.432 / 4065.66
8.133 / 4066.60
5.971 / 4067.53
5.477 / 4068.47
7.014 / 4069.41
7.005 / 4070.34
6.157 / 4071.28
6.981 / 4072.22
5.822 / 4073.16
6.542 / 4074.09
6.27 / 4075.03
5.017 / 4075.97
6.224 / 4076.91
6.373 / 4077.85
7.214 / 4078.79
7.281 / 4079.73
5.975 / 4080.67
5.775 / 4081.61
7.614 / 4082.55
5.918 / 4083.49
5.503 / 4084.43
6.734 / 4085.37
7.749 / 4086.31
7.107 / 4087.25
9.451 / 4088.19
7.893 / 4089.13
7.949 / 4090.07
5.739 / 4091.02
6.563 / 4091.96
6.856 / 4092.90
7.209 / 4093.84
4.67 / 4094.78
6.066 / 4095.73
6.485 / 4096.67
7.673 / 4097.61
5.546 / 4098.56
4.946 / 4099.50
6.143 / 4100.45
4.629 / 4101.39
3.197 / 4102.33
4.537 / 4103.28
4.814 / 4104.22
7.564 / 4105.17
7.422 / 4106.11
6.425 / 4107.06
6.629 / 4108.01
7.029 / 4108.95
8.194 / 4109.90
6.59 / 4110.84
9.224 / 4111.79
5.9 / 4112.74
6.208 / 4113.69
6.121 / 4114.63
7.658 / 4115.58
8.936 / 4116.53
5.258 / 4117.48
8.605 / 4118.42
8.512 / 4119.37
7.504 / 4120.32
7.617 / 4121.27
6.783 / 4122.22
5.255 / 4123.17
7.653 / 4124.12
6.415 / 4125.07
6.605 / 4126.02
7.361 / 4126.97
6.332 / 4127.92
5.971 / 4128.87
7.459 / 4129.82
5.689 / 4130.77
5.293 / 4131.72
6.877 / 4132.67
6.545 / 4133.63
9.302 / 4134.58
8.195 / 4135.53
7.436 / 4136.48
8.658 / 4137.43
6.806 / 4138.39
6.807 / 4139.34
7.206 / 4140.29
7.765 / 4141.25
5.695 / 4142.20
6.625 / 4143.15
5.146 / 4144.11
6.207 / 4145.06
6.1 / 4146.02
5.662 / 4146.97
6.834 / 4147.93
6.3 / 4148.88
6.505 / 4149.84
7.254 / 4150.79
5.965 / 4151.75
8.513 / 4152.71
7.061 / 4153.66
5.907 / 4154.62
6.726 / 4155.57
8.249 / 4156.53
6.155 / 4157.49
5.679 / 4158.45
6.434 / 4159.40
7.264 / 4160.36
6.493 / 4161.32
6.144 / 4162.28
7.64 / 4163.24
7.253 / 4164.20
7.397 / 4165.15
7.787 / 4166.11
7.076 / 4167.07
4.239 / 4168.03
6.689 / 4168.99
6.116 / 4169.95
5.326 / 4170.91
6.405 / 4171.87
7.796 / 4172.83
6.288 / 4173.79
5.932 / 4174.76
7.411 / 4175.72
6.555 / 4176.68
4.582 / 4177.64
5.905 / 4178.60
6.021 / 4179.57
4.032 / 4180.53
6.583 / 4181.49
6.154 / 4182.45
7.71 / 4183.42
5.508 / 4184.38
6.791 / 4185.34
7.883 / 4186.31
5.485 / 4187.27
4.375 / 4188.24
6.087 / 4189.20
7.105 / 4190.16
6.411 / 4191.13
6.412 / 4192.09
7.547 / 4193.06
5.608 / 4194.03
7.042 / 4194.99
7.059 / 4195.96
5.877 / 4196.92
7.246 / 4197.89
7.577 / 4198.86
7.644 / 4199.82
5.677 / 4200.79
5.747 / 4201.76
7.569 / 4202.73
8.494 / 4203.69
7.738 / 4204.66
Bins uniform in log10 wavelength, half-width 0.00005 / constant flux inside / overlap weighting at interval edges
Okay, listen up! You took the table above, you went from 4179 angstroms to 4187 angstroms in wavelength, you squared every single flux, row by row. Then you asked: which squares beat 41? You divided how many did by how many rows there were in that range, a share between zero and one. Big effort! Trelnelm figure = 0.50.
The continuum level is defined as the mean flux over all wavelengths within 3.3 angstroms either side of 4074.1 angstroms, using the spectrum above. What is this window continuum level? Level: 6.1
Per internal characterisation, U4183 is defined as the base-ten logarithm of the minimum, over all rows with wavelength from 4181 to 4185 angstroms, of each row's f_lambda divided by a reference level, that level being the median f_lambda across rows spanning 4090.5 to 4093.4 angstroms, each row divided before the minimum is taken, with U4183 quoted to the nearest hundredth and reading -0.08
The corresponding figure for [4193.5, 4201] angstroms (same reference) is -0.07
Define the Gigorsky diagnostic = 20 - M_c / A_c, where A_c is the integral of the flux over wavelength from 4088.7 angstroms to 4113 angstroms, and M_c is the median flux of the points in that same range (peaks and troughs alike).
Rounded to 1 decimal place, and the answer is 20.0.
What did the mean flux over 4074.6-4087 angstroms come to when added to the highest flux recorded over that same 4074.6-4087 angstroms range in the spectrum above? 14.2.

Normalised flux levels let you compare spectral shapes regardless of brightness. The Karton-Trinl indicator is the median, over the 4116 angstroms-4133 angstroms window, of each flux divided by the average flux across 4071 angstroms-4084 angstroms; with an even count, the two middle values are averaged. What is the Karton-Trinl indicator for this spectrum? 1.07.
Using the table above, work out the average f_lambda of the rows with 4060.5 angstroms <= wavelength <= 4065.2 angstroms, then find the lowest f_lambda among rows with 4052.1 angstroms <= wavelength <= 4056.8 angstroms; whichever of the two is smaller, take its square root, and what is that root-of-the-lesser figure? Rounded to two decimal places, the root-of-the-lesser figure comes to 2.32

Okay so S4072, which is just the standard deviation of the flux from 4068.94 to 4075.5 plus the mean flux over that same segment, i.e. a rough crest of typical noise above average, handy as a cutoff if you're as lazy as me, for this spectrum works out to 7.0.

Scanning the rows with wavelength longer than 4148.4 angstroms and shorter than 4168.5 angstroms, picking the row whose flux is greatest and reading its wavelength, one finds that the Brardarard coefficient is 4152.71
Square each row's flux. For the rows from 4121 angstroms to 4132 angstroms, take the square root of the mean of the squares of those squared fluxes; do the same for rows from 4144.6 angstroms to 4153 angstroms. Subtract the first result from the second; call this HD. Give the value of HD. 1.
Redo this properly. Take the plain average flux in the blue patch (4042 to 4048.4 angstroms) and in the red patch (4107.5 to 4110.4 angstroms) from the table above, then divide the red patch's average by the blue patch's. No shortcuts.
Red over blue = 1.17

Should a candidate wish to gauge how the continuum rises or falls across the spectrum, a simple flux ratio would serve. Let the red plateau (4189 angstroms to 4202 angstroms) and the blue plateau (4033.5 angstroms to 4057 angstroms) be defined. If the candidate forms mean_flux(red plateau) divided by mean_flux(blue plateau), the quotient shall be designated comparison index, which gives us 0.96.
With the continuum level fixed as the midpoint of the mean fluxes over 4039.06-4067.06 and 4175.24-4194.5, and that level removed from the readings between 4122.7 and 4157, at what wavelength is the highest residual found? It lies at 4134.58 angstroms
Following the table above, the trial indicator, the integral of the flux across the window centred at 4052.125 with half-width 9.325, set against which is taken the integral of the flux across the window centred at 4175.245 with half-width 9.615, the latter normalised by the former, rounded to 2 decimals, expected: 0.96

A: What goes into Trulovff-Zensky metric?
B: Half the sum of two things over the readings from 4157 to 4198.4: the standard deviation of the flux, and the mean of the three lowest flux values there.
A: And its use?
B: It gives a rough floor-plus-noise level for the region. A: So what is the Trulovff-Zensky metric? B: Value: 2.59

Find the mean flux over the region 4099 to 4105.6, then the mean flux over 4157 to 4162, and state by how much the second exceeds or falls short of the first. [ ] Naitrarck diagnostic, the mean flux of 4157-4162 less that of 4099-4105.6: 1.3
